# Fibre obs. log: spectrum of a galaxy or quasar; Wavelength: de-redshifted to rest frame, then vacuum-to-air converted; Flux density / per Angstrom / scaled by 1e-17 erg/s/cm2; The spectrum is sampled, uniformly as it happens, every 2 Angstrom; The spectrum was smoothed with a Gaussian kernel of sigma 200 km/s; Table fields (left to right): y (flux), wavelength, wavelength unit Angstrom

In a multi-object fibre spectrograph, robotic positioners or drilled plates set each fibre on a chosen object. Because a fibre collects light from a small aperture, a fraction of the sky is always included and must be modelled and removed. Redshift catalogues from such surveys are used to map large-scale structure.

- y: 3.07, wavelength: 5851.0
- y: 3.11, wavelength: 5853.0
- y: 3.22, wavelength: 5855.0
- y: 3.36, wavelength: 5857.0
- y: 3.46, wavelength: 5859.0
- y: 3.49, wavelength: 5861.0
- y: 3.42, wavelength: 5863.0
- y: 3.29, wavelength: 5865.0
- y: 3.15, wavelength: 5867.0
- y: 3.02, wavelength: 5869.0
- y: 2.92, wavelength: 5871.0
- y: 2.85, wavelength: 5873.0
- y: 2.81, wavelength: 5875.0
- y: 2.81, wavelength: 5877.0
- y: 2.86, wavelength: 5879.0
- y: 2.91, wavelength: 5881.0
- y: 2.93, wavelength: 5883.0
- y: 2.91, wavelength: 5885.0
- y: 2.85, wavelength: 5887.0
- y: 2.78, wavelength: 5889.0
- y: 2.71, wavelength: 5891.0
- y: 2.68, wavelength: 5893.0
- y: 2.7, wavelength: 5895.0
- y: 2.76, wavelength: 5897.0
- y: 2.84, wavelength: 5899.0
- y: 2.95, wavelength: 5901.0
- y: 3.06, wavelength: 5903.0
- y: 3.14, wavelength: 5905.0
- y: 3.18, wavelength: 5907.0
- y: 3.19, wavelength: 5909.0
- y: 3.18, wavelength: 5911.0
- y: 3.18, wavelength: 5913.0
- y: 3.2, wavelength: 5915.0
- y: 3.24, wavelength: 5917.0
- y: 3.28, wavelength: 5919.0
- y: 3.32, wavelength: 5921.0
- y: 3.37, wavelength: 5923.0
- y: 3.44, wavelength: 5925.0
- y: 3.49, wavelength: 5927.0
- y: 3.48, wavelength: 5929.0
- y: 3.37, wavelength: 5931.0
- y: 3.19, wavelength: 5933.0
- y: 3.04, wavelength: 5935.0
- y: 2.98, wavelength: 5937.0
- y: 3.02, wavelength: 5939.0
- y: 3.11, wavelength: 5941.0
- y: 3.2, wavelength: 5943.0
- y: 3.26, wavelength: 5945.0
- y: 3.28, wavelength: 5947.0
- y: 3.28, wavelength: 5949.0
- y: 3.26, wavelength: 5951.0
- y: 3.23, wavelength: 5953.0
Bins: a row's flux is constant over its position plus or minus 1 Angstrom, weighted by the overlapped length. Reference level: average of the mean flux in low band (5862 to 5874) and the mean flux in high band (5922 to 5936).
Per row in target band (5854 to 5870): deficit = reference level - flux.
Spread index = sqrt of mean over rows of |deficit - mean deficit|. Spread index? 0.36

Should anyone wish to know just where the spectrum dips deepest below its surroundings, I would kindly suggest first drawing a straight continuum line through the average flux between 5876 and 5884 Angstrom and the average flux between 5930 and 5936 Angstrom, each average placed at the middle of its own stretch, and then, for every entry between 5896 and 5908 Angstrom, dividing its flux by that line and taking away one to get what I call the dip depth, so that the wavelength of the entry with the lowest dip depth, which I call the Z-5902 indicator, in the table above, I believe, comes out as 5897.0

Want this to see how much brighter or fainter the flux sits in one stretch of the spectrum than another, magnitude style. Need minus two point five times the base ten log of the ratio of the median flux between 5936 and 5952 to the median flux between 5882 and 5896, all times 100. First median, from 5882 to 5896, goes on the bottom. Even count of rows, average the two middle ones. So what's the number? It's -16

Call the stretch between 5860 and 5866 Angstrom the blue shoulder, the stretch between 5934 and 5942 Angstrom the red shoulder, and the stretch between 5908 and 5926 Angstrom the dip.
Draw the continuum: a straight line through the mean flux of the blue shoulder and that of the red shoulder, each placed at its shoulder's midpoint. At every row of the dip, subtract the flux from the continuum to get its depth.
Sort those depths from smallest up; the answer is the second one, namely -0.26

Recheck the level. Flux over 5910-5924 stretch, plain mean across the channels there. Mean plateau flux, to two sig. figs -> 3.3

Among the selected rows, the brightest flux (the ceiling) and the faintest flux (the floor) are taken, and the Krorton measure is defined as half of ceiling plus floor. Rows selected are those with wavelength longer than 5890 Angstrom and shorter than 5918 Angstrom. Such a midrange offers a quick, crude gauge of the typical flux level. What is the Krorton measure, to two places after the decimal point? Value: 2.96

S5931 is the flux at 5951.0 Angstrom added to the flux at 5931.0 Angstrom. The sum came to 6.63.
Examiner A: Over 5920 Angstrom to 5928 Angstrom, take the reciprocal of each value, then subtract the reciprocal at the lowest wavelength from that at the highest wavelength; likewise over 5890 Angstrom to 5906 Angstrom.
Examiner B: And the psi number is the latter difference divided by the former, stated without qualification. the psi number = 3.4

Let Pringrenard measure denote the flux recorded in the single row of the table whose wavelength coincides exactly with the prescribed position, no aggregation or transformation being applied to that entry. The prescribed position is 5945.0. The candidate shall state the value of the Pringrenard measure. 3.26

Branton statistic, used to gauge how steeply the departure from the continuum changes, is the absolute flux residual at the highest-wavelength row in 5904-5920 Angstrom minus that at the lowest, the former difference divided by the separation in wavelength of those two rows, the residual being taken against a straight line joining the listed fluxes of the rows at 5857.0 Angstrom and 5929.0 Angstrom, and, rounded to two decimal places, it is -0.01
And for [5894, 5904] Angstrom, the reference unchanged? -0.04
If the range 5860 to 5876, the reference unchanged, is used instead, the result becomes 0.03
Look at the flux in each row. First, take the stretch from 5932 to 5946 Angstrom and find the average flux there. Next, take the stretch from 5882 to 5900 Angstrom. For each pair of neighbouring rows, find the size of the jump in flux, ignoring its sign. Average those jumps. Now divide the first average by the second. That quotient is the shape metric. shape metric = 61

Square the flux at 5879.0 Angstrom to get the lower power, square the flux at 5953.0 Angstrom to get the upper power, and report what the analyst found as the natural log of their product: 4.45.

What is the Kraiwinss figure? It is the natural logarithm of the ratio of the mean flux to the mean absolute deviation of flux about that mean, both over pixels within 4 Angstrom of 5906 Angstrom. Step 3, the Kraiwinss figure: 4.3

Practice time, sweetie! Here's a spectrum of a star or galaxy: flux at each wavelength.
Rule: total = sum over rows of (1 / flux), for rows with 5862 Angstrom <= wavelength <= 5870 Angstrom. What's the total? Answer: 1.24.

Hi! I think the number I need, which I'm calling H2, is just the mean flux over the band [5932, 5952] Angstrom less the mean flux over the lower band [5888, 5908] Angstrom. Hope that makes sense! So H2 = 0.28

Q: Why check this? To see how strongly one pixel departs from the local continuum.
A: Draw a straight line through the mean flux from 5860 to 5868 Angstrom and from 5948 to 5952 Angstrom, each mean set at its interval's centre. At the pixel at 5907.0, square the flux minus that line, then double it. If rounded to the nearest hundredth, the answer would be 0.03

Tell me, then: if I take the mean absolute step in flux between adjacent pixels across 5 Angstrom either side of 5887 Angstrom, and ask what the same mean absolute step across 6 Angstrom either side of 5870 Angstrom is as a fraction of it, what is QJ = 1.7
